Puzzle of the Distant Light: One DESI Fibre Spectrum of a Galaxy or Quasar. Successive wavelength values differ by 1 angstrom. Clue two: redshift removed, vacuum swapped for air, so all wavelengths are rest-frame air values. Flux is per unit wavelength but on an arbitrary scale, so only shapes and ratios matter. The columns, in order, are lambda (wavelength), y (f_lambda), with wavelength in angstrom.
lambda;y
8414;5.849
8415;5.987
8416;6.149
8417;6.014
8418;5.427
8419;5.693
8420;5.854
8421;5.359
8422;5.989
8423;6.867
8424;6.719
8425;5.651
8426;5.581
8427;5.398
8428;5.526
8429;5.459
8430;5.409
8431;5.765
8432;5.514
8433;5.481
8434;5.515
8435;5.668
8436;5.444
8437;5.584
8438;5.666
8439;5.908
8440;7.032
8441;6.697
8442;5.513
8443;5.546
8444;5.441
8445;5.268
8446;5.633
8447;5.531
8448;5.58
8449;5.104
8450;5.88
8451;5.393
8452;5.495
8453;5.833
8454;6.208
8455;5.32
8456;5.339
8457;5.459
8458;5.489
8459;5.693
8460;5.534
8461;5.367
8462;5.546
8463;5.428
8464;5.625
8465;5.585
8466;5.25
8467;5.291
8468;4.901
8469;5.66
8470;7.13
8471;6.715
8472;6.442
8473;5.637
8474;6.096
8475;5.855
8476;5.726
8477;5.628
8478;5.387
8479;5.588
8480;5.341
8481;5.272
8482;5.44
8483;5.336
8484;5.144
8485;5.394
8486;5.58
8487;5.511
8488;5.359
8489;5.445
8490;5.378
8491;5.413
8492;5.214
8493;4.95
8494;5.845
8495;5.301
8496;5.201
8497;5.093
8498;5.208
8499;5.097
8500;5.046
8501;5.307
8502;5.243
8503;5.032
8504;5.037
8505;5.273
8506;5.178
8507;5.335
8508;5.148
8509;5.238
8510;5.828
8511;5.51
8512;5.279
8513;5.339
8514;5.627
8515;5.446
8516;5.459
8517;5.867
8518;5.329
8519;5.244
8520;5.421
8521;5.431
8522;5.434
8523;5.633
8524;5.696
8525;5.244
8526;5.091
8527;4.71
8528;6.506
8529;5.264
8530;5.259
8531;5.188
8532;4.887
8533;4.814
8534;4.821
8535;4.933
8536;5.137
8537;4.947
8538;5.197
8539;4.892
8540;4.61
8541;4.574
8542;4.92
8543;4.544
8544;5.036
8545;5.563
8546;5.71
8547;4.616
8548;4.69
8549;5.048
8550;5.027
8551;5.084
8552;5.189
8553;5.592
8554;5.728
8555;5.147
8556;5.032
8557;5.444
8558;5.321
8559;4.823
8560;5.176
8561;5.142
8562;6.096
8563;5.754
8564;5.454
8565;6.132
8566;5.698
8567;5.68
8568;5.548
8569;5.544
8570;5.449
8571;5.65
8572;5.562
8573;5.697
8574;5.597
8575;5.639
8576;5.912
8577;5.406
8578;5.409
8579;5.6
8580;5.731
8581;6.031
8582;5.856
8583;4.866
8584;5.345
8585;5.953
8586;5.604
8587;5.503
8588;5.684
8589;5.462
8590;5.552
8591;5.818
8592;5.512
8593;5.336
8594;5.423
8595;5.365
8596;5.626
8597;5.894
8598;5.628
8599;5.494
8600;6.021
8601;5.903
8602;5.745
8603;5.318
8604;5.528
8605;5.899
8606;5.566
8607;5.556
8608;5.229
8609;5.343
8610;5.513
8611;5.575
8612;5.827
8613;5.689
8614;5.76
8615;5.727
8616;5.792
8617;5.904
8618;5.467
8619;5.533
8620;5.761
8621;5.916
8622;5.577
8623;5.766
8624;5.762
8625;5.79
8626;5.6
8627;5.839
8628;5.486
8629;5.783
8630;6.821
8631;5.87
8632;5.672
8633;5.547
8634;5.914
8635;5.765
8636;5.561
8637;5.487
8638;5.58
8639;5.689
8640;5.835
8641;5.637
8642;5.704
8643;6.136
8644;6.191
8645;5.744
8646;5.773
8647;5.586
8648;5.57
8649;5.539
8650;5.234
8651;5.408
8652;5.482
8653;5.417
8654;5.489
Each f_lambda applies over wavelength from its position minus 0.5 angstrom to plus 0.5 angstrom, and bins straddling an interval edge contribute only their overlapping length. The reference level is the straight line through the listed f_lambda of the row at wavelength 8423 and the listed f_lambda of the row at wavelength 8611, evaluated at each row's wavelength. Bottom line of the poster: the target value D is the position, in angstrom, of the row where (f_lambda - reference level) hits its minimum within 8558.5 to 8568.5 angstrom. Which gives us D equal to 8559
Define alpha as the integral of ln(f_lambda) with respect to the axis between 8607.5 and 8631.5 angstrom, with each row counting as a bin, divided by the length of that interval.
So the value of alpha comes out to 1.74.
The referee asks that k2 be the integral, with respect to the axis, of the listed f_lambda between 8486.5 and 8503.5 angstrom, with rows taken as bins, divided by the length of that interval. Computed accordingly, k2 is 5.27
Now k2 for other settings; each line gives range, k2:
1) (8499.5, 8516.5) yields 5.31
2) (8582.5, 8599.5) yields 5.53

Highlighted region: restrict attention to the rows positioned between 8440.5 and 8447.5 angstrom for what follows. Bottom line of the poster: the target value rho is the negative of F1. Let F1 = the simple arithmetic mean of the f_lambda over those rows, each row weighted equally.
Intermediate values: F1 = 5.7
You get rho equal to -5.7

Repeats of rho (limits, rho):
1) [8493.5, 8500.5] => -5.3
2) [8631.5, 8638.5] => -5.6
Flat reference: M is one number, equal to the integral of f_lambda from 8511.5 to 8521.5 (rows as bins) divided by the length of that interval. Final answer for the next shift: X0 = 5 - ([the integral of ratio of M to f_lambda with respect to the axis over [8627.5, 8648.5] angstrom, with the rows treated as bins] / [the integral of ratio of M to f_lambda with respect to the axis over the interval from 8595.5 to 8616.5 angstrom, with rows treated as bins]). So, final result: 4.02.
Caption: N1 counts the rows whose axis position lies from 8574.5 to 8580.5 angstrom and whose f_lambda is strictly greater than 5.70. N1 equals 2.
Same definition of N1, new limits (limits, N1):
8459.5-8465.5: 0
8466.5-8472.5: 3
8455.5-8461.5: 0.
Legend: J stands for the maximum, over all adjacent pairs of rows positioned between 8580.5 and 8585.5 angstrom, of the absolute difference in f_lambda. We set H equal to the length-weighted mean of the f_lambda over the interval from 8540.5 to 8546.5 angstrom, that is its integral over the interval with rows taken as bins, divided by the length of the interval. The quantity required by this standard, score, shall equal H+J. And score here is 6.0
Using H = 5.06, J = 1.0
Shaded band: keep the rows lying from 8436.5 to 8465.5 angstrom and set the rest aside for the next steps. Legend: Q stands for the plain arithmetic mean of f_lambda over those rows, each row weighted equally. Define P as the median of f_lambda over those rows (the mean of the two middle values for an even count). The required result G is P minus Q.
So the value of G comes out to -0.099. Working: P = 5.5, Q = 5.6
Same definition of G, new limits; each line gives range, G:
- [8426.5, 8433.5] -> -0.026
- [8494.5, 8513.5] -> -0.009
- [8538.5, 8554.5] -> -0.020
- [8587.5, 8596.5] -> -0.019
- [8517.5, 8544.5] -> -0.002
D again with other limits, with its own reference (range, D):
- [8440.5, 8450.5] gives 8449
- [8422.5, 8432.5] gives 8427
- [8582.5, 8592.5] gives 8583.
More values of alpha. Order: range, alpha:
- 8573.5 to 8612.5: 1.72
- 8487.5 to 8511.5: 1.66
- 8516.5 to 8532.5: 1.68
